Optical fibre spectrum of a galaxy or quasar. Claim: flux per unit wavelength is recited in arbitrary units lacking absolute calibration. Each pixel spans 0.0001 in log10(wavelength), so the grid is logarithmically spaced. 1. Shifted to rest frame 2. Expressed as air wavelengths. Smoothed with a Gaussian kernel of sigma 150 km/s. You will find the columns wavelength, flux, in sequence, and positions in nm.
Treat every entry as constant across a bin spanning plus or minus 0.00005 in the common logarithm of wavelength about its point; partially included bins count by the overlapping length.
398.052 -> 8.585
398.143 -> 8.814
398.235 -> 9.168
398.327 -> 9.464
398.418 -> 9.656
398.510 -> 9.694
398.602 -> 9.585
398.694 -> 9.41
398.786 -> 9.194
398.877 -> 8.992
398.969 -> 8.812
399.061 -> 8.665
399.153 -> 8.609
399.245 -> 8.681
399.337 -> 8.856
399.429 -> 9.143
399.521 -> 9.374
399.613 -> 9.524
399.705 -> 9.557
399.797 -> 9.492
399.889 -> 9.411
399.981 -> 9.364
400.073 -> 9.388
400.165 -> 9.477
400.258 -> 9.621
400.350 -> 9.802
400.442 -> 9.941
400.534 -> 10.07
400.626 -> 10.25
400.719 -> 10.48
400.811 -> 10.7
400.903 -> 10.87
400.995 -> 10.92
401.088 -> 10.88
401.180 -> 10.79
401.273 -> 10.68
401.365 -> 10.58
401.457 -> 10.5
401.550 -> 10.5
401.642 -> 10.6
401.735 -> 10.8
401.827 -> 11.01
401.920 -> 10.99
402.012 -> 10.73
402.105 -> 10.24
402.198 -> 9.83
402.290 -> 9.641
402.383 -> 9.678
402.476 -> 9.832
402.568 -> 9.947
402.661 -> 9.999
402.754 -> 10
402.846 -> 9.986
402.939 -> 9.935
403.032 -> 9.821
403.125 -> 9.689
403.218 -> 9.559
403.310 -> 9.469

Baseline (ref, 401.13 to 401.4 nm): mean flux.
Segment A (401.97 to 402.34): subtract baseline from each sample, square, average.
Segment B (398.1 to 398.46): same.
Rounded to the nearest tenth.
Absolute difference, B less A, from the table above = 1.6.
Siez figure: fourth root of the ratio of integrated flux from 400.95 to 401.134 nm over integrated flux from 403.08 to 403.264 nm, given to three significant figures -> 1.03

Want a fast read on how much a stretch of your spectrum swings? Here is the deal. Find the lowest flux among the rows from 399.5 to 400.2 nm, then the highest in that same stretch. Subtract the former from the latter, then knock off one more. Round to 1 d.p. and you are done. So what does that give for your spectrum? -0.8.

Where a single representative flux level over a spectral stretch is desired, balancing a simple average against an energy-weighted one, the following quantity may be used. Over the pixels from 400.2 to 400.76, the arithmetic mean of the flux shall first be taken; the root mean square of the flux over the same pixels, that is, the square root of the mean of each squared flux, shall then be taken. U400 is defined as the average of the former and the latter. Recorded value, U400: 10.0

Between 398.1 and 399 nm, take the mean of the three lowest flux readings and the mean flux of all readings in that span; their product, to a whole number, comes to 82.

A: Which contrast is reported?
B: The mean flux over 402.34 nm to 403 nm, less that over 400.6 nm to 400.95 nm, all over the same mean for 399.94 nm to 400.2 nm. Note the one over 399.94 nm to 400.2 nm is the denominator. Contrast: -0.07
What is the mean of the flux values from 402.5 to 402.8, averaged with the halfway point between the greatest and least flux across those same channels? 10.0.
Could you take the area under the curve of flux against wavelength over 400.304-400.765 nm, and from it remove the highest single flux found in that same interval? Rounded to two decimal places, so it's -5.82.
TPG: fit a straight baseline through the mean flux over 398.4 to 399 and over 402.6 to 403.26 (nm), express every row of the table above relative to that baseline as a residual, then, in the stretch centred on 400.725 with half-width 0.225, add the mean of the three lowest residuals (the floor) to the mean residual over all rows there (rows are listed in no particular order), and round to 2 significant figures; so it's 1.6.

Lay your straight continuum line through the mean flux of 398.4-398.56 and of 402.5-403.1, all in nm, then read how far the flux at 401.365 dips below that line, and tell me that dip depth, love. -0.7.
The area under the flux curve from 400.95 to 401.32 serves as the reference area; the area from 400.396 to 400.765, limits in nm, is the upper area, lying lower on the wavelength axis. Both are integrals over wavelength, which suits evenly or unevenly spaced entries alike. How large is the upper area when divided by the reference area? 0.940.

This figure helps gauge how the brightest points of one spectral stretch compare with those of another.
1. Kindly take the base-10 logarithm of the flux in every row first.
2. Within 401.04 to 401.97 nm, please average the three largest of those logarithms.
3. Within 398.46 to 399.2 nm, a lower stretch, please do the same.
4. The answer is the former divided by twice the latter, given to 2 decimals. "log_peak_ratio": 0.53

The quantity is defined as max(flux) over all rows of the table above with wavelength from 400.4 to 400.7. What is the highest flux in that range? 10.25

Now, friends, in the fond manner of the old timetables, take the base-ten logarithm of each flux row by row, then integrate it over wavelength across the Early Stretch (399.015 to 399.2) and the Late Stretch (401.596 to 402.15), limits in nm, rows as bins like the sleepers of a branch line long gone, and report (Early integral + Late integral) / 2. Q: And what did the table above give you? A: 0.372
